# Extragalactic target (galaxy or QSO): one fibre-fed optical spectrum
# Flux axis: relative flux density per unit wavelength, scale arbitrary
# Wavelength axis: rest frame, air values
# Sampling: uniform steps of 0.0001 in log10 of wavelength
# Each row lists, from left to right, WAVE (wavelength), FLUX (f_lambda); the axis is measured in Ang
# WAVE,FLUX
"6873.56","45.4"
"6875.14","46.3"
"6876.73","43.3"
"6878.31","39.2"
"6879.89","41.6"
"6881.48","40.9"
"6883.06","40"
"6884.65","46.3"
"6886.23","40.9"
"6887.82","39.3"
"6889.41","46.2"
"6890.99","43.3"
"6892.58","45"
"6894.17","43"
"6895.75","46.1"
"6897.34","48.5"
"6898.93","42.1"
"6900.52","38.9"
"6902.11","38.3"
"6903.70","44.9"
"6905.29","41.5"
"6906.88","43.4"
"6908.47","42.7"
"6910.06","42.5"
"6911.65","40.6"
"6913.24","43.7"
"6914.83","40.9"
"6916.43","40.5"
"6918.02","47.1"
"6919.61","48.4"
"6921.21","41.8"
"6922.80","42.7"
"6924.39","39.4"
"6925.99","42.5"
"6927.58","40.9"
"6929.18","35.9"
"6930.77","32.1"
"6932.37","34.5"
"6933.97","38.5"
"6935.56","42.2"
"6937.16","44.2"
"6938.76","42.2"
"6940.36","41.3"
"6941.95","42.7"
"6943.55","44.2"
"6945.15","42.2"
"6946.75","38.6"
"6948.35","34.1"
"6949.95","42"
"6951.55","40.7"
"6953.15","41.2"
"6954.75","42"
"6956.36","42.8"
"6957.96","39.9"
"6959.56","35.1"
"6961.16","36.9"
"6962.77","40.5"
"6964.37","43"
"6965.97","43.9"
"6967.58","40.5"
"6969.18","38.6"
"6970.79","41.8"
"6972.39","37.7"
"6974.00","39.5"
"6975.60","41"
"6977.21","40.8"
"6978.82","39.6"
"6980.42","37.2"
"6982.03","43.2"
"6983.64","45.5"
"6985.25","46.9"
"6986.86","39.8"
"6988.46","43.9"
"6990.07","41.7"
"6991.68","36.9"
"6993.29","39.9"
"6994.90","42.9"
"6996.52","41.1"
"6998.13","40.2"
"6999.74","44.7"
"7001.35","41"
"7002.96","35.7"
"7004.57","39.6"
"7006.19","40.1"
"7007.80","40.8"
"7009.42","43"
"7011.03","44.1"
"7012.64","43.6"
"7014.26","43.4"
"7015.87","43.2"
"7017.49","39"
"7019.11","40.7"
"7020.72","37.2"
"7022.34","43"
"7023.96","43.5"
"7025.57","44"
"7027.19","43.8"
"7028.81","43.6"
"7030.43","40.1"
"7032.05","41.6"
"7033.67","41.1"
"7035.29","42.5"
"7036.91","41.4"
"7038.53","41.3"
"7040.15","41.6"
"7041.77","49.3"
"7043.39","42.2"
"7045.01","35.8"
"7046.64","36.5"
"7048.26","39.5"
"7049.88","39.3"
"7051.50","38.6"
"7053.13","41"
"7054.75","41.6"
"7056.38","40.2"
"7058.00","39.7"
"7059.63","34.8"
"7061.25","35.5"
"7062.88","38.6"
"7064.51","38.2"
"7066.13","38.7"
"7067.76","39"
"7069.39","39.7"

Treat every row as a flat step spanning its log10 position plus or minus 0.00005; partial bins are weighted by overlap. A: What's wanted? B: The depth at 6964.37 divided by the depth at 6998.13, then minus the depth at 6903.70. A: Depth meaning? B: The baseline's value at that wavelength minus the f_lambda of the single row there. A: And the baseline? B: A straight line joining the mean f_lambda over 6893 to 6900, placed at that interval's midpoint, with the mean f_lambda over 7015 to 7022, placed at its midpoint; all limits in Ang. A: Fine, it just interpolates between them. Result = -1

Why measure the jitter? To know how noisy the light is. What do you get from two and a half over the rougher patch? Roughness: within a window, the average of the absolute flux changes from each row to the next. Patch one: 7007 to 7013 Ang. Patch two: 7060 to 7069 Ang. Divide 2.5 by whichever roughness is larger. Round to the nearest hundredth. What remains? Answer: 1.97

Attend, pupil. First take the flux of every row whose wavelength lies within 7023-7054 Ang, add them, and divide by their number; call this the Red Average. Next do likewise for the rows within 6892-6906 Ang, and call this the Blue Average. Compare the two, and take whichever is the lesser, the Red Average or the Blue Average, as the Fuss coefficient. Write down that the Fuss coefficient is 41.4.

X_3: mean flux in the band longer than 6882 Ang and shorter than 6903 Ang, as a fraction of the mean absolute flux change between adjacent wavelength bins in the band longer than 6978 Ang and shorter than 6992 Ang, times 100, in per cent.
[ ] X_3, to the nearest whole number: 1133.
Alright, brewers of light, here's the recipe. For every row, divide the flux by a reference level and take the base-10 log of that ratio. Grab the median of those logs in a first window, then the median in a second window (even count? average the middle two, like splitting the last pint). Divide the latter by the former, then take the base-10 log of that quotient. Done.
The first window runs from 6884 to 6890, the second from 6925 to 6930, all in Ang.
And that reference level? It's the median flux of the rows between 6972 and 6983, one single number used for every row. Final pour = -0.46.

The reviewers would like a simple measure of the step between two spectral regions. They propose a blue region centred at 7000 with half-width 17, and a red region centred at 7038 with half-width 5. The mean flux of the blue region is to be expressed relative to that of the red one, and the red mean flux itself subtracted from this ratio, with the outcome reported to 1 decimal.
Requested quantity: -41.9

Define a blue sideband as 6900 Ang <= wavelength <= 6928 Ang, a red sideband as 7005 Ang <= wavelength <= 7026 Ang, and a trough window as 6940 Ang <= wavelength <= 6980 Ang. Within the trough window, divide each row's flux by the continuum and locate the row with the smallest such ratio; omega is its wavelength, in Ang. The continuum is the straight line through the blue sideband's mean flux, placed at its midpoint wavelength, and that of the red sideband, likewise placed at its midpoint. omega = 6948.35 Ang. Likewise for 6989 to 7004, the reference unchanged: 7002.96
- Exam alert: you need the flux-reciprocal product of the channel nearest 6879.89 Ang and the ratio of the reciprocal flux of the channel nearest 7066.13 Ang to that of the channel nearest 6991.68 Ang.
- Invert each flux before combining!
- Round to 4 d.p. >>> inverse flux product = 0.0229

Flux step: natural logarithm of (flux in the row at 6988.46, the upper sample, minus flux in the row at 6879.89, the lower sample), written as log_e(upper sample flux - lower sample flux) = 0.83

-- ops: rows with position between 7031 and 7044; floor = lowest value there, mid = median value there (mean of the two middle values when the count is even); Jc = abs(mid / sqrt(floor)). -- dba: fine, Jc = 6.49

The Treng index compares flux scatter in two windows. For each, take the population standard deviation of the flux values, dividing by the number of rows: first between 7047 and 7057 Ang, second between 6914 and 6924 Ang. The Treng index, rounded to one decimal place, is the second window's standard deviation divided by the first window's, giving 3.0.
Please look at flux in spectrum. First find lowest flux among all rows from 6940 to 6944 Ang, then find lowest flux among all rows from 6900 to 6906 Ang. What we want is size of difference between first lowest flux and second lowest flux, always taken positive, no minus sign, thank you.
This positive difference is 3.0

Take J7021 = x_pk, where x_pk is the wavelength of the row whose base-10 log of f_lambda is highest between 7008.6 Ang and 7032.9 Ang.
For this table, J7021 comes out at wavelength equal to 7011.03 Ang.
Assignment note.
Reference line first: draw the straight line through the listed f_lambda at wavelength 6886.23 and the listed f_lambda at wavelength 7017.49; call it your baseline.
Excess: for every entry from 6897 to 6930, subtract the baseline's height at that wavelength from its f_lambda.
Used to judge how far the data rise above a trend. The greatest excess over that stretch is 8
